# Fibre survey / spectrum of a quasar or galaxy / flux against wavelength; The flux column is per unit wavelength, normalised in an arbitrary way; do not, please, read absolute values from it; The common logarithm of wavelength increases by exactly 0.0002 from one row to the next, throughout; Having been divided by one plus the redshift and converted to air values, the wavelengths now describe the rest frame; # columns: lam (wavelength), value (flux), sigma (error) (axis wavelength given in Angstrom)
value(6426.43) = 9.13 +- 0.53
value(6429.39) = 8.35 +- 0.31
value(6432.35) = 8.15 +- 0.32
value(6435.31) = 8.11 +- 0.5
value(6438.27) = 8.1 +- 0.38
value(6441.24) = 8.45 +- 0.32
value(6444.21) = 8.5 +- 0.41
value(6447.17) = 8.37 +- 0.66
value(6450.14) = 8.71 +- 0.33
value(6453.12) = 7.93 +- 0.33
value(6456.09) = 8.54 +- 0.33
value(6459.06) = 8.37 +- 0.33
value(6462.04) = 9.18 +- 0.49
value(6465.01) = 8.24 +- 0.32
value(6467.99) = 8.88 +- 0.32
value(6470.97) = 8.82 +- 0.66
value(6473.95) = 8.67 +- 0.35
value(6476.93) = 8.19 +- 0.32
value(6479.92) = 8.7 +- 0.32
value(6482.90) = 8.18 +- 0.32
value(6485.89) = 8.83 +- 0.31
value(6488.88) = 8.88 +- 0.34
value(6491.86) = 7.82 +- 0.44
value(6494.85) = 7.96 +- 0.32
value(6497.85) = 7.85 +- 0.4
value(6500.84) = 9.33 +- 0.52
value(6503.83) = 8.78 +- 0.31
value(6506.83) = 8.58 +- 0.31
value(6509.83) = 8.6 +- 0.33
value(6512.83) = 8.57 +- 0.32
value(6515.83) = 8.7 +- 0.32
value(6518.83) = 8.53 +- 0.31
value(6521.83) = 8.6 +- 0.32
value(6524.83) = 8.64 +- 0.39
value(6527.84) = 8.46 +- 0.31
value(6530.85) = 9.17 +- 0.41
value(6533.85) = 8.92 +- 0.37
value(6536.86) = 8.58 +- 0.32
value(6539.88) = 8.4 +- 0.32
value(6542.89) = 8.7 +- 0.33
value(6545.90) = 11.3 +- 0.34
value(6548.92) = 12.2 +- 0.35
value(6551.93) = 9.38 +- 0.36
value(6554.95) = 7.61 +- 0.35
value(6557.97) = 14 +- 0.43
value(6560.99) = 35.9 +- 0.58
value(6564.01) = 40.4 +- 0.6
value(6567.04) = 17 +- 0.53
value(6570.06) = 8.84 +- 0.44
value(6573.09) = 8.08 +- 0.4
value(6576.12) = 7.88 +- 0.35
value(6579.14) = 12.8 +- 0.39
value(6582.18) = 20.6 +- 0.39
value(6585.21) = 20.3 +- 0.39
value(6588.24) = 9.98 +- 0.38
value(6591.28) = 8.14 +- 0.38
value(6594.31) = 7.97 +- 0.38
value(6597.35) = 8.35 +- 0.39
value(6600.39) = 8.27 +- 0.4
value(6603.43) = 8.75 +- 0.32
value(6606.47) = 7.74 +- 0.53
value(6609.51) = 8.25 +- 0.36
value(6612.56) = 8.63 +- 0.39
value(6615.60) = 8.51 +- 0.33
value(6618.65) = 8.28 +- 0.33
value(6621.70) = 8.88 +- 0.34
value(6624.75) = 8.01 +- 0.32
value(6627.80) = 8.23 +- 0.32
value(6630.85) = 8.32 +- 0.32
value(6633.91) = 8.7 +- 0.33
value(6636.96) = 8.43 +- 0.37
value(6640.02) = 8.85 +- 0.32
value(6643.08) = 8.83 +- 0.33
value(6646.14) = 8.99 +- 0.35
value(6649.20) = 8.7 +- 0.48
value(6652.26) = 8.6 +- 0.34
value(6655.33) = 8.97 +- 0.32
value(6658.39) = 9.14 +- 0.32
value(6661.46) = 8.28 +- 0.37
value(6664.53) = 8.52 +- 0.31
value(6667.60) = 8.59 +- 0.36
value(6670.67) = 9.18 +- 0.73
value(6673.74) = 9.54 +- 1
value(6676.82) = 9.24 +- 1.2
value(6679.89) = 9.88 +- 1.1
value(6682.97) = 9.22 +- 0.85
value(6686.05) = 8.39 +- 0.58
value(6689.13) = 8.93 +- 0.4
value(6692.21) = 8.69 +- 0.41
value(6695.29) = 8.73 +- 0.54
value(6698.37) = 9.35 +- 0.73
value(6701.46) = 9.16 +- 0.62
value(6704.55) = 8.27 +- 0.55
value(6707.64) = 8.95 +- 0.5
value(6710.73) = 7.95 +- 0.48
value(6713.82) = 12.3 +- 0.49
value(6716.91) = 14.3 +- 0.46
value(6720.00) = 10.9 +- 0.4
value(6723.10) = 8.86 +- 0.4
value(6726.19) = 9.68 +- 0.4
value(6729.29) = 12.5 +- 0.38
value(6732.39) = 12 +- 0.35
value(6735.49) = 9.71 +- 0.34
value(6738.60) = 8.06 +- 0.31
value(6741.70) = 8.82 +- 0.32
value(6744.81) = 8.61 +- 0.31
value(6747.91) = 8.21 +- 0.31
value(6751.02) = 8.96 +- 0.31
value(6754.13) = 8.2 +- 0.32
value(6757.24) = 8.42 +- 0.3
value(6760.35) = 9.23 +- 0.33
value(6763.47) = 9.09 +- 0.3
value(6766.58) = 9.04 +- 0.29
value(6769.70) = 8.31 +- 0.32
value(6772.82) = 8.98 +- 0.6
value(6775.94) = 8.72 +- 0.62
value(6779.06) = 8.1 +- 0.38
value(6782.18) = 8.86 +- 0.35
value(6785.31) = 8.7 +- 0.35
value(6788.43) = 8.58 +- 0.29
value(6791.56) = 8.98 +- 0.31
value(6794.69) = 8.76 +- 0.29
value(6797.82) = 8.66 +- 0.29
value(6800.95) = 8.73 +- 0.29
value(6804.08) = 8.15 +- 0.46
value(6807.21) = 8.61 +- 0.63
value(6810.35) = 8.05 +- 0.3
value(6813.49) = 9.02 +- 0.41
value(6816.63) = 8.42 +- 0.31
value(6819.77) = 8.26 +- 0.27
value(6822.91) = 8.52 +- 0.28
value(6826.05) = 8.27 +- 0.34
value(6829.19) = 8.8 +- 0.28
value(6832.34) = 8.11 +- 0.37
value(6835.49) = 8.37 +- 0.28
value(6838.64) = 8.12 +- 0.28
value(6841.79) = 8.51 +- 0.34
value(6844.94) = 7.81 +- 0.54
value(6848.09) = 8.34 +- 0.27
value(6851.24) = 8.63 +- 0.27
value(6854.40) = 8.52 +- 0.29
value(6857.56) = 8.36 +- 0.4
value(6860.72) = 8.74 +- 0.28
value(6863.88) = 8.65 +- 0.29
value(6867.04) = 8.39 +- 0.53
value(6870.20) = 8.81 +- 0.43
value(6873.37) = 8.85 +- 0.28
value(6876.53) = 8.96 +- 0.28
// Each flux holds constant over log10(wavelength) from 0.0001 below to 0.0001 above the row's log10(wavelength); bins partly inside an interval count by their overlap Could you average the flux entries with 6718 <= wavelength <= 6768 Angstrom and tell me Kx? 9.4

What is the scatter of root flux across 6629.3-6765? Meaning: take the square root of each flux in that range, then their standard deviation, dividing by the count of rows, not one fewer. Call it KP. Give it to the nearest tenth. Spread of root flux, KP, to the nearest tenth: 0.2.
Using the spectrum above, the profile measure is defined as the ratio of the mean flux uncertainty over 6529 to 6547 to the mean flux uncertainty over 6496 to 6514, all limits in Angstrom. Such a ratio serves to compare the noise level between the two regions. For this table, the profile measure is 0.95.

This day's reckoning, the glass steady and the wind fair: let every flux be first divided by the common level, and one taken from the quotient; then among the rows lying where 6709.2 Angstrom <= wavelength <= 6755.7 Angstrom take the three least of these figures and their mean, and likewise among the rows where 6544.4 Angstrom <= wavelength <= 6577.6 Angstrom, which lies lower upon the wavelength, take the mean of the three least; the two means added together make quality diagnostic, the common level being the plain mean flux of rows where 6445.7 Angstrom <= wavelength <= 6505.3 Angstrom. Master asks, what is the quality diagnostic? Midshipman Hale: -0.129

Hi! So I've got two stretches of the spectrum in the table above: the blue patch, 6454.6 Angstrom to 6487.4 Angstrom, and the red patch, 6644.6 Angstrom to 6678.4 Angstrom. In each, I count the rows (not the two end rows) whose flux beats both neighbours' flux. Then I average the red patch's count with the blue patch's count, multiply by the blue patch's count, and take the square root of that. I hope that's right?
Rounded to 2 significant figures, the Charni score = 2.7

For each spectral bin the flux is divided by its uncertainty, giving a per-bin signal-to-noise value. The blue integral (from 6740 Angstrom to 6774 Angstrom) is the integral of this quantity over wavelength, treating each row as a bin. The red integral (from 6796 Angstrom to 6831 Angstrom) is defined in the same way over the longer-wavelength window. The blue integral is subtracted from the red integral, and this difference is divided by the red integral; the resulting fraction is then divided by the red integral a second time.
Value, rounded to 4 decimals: 0.0000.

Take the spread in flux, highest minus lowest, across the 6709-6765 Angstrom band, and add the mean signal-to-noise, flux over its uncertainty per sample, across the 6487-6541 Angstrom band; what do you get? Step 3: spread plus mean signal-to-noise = 31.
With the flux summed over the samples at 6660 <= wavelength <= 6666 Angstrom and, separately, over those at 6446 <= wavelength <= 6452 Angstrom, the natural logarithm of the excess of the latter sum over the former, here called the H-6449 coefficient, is -1.3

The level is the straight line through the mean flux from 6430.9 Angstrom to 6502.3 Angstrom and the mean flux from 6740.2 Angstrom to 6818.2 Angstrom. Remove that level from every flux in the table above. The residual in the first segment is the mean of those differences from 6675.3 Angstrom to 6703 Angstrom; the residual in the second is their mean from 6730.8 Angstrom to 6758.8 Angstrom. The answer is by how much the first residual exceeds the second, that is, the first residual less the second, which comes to 0.10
